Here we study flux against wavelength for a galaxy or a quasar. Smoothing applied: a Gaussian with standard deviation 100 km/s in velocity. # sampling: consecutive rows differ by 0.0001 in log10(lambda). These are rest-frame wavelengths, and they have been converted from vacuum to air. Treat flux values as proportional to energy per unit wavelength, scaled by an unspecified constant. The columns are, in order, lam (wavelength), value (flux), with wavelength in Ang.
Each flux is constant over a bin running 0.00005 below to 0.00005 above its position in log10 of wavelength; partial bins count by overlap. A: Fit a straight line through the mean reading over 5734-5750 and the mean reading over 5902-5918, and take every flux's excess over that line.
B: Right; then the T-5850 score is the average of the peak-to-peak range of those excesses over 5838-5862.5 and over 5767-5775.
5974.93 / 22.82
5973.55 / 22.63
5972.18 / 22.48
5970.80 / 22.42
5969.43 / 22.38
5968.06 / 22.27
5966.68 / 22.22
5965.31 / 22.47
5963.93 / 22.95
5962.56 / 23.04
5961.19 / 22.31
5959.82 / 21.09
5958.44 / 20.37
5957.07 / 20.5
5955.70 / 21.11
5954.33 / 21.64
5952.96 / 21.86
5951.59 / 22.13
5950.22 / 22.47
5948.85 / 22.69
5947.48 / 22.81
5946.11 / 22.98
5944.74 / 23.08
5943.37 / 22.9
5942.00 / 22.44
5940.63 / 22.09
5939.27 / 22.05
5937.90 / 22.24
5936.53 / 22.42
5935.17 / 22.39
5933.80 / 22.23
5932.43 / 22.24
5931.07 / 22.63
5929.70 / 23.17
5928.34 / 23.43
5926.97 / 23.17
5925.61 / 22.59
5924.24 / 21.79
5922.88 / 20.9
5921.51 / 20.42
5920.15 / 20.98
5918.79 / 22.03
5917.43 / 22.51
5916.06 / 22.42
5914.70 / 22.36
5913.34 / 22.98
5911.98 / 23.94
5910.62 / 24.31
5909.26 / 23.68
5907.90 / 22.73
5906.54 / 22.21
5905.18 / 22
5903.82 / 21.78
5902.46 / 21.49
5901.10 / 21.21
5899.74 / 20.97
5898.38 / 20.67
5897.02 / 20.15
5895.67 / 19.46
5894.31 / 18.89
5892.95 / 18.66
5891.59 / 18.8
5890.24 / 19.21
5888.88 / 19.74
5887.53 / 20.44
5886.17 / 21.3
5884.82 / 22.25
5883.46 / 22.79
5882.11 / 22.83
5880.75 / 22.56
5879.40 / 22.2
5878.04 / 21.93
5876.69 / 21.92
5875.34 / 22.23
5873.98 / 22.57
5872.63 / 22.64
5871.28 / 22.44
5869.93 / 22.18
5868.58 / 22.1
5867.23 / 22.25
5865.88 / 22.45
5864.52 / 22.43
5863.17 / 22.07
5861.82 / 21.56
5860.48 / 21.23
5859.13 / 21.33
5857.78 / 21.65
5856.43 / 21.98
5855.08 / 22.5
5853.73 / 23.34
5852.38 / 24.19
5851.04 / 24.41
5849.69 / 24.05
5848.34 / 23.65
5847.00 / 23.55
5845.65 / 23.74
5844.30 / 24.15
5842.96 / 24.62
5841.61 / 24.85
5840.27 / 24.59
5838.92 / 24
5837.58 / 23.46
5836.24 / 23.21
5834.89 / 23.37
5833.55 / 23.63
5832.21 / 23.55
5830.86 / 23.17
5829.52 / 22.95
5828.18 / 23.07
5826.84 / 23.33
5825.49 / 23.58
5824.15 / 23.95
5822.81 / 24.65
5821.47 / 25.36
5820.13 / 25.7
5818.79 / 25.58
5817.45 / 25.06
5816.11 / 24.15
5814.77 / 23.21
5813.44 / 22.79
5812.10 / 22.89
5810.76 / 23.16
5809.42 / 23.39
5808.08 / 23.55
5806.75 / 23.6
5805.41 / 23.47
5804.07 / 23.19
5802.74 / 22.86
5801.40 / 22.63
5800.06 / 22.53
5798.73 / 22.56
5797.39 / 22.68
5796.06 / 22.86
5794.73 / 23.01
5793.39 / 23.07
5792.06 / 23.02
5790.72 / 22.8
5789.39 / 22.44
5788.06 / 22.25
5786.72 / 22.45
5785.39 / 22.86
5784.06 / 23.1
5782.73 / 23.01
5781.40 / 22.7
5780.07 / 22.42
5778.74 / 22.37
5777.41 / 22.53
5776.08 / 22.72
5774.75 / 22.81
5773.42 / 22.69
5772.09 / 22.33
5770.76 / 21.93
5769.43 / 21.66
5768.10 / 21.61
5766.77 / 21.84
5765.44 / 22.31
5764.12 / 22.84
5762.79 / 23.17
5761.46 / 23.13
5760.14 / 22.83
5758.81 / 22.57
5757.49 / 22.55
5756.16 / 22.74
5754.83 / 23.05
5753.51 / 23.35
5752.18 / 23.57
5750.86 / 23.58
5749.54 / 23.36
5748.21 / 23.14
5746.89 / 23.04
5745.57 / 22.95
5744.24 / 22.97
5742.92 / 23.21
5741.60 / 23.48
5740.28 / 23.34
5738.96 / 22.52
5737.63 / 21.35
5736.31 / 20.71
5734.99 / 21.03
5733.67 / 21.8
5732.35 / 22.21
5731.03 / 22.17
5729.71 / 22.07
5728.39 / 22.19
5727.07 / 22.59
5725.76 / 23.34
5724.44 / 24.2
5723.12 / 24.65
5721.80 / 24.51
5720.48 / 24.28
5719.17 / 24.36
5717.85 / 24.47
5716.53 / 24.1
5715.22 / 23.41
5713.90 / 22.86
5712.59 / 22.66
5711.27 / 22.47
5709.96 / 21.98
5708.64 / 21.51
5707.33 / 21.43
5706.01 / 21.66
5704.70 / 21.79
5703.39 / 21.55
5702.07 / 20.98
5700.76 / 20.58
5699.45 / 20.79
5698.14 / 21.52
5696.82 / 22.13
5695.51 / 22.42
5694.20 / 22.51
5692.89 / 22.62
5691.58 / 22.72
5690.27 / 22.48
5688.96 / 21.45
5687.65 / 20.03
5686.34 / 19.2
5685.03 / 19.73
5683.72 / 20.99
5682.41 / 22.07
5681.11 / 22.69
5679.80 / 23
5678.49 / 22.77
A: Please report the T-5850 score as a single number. 2.4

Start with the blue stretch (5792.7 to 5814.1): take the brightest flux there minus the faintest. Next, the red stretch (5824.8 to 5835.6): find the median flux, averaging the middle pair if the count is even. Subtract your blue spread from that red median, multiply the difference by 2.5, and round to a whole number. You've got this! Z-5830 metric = 56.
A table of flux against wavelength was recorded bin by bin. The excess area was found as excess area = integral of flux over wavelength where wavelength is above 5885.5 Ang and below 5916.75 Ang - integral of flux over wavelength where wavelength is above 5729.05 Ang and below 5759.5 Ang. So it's -24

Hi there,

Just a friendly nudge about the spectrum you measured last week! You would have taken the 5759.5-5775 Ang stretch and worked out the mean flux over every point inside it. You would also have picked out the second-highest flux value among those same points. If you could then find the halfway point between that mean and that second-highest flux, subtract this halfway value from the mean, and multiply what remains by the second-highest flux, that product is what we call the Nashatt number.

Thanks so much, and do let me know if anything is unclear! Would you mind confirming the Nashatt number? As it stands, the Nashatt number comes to -8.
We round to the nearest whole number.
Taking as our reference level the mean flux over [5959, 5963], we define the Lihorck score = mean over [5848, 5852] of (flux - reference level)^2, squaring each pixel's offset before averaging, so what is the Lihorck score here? 4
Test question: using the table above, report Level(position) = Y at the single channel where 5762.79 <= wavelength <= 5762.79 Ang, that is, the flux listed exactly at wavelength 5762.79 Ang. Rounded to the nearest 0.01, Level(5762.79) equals 23.17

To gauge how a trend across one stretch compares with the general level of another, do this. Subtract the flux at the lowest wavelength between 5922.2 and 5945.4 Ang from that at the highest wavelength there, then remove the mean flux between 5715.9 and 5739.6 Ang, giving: -20.7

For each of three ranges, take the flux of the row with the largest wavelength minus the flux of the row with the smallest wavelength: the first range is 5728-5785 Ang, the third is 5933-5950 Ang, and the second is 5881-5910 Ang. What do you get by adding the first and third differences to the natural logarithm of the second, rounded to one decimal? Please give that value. 1.2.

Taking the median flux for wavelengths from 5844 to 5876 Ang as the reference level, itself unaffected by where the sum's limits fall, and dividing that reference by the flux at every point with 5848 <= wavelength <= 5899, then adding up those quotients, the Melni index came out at 39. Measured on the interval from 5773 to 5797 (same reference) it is 18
